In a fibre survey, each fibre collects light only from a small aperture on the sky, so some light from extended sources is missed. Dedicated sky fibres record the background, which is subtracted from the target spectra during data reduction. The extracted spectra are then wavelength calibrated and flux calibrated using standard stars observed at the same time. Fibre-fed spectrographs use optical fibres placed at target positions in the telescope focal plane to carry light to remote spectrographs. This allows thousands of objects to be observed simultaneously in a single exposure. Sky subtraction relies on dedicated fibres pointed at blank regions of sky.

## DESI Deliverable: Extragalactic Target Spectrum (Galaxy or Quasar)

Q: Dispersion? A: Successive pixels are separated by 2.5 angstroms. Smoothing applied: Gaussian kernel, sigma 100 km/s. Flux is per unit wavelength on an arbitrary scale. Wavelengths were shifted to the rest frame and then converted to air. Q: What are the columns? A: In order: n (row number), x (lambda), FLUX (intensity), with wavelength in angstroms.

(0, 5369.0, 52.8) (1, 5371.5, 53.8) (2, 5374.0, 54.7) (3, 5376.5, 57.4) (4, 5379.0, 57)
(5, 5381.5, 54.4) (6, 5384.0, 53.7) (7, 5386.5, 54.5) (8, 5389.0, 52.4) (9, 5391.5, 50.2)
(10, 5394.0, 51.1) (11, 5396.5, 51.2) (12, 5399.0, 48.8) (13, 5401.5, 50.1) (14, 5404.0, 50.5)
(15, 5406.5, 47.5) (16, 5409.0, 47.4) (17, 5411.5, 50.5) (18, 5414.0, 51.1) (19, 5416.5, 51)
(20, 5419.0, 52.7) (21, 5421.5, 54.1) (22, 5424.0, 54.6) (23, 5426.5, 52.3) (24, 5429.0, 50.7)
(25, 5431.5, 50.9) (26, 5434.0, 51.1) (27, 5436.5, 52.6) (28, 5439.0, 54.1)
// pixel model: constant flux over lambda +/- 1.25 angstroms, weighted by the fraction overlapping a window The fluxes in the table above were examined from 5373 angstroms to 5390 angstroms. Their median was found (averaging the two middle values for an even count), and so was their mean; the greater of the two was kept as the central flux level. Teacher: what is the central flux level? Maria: 54.9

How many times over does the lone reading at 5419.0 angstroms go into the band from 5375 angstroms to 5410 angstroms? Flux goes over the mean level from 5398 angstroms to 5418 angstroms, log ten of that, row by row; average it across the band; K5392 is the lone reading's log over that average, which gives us 1.4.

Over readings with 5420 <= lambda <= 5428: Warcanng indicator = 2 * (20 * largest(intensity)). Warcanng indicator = 2184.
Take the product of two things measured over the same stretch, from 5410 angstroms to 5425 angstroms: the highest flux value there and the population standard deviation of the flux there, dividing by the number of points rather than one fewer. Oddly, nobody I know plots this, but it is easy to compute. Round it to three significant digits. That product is 86.5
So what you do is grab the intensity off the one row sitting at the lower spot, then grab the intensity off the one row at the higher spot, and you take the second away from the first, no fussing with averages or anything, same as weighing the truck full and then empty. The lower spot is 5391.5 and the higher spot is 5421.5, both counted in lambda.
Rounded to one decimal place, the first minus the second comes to -3.9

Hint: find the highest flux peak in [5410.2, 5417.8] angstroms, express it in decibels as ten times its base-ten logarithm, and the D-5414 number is 17.1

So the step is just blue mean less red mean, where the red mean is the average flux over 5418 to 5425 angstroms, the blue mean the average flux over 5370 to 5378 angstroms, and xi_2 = 1.5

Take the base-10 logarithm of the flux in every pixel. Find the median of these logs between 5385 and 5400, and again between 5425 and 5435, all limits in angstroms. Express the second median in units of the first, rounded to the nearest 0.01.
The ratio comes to 1.00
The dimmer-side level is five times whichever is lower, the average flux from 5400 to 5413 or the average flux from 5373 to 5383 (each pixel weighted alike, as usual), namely 246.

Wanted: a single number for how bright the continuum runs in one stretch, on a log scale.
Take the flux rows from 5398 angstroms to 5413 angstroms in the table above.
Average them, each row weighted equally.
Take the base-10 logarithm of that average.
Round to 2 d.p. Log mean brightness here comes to 1.69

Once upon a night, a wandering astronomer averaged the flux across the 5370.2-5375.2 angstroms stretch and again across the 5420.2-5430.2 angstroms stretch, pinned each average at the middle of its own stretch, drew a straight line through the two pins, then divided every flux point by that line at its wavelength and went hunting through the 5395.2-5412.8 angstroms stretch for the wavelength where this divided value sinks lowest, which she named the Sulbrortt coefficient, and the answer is 5409.0 angstroms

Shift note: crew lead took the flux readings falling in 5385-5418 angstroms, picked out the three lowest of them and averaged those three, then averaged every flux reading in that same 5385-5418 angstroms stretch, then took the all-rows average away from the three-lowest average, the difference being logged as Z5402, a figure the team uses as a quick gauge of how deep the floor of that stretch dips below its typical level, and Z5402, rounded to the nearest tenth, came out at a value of -2.6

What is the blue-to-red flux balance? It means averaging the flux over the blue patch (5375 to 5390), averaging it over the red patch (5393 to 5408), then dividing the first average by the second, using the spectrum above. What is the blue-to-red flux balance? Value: 1.10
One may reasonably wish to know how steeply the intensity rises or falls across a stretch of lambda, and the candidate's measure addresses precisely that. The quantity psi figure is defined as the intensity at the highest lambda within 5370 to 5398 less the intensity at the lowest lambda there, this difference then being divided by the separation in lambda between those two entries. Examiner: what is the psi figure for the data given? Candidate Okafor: -0.10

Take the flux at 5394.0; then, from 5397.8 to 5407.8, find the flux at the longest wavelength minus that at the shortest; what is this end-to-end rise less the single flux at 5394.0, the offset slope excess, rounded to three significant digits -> -52.4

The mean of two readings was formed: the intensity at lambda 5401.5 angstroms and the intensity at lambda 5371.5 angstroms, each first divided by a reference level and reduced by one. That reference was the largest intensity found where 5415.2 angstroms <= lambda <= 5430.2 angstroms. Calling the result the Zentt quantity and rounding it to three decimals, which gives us -0.049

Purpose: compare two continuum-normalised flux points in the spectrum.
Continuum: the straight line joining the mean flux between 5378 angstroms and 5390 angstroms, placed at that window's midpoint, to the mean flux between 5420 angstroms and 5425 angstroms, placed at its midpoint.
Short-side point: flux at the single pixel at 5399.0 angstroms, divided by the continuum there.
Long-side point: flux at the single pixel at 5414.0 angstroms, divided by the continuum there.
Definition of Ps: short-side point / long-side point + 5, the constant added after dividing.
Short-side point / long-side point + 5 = 5.95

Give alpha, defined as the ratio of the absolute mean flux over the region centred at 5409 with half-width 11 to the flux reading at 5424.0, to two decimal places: 0.91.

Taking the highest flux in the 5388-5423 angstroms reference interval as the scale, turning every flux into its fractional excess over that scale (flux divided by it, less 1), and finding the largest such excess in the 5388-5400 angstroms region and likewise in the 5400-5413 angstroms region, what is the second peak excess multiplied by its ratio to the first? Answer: -0.14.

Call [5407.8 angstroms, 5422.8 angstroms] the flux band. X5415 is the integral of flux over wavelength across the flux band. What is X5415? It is 767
